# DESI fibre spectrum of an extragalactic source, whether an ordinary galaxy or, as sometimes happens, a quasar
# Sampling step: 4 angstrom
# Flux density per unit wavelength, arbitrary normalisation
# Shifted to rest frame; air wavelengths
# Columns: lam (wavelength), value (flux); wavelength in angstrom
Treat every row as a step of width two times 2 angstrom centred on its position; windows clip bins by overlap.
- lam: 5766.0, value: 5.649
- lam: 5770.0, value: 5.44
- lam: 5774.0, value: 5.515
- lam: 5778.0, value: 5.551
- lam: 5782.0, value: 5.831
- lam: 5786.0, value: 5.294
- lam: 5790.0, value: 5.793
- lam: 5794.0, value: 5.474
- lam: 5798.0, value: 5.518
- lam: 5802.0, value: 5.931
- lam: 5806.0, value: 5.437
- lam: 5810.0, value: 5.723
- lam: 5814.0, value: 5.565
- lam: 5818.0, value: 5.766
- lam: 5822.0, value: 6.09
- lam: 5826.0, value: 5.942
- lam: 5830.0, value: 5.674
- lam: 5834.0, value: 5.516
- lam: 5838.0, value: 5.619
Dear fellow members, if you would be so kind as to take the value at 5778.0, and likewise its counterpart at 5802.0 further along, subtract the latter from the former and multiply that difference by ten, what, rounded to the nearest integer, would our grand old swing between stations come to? -4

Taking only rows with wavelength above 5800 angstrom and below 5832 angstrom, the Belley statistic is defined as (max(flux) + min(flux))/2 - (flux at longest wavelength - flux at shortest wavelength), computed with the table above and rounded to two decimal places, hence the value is 6.02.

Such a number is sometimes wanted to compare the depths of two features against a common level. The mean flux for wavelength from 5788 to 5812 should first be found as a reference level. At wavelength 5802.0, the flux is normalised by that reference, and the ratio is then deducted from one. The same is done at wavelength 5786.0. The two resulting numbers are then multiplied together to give -0.0031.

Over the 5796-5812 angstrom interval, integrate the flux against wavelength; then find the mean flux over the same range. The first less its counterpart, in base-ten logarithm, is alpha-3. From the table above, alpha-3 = 1.93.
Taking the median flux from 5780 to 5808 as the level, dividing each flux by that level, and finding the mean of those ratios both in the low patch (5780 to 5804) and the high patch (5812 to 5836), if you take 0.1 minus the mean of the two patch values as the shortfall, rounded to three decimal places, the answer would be -0.933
